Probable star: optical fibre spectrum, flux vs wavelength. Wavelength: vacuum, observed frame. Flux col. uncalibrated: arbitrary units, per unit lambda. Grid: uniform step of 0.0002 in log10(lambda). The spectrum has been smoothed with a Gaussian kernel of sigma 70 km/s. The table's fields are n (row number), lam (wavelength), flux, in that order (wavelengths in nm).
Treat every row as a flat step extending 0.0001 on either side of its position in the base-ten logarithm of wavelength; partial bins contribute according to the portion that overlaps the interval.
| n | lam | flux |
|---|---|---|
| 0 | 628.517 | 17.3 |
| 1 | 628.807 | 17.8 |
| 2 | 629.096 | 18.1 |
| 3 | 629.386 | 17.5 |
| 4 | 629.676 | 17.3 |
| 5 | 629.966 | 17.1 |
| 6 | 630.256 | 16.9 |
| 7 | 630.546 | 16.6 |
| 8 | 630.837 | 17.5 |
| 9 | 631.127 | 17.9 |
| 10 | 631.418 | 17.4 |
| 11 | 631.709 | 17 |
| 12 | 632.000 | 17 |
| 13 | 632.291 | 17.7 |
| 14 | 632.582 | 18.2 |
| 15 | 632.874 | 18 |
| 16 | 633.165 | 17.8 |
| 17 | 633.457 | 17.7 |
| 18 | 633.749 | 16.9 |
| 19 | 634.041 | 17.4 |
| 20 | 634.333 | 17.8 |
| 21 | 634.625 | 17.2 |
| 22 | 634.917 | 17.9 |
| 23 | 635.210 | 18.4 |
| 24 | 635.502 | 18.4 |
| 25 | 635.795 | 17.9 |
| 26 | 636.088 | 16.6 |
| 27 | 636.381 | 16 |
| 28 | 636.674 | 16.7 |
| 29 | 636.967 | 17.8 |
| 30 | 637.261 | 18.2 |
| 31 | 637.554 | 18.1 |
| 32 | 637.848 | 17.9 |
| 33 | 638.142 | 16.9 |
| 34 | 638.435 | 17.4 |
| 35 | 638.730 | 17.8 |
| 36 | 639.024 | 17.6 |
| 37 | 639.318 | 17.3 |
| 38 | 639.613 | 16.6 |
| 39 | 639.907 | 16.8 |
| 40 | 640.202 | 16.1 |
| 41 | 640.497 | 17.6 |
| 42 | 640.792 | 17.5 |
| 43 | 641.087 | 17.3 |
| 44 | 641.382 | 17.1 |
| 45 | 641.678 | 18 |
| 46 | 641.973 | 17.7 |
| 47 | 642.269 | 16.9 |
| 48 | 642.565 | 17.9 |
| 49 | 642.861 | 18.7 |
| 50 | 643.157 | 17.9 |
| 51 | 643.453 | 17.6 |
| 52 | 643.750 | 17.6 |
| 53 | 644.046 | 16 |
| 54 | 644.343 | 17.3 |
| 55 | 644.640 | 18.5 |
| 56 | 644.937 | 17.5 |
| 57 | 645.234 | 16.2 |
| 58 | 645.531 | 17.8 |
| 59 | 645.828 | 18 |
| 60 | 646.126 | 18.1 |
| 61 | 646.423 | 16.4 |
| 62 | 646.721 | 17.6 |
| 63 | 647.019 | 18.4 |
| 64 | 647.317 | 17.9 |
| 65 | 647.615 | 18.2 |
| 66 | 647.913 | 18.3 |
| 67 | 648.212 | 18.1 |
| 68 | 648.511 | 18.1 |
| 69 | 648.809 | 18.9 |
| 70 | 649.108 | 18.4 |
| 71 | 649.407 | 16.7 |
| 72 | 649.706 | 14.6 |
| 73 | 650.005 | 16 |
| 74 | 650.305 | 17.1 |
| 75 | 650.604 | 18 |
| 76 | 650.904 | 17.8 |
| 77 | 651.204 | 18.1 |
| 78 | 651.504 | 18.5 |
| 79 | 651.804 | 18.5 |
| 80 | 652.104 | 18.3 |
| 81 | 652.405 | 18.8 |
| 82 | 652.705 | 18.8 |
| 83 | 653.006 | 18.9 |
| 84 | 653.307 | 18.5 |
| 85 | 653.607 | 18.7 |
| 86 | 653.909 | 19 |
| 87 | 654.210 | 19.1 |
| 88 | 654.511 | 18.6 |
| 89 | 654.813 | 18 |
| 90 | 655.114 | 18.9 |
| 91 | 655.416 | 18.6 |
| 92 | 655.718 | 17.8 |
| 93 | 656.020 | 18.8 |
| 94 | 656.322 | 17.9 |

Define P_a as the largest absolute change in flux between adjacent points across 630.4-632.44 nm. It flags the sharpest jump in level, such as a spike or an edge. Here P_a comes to 0.9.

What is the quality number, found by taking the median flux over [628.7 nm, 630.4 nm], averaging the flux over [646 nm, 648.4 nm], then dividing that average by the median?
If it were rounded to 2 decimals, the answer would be 1.03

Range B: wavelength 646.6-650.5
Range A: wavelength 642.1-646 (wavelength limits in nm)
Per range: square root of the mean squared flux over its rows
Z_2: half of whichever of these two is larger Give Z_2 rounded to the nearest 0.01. 8.80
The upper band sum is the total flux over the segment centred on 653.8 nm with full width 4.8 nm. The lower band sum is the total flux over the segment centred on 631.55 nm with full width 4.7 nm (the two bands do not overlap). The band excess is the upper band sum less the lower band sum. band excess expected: 19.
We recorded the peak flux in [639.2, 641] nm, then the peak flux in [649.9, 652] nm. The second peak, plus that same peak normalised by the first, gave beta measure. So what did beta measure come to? 19.6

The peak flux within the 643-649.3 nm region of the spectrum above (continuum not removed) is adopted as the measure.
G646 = 18.9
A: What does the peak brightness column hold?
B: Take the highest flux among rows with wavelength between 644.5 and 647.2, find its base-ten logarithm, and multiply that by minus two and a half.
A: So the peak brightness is -3.17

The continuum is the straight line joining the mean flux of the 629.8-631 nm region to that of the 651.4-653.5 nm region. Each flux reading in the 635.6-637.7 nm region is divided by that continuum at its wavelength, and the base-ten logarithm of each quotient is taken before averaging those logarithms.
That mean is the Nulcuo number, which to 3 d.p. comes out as -0.004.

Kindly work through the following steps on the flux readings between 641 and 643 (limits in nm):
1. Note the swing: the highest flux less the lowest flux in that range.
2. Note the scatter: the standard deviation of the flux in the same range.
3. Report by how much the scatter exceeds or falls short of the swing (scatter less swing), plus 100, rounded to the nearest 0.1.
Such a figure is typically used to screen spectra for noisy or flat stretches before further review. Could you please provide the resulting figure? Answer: 98.8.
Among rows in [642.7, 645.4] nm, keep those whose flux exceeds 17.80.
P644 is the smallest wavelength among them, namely 642.861 nm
